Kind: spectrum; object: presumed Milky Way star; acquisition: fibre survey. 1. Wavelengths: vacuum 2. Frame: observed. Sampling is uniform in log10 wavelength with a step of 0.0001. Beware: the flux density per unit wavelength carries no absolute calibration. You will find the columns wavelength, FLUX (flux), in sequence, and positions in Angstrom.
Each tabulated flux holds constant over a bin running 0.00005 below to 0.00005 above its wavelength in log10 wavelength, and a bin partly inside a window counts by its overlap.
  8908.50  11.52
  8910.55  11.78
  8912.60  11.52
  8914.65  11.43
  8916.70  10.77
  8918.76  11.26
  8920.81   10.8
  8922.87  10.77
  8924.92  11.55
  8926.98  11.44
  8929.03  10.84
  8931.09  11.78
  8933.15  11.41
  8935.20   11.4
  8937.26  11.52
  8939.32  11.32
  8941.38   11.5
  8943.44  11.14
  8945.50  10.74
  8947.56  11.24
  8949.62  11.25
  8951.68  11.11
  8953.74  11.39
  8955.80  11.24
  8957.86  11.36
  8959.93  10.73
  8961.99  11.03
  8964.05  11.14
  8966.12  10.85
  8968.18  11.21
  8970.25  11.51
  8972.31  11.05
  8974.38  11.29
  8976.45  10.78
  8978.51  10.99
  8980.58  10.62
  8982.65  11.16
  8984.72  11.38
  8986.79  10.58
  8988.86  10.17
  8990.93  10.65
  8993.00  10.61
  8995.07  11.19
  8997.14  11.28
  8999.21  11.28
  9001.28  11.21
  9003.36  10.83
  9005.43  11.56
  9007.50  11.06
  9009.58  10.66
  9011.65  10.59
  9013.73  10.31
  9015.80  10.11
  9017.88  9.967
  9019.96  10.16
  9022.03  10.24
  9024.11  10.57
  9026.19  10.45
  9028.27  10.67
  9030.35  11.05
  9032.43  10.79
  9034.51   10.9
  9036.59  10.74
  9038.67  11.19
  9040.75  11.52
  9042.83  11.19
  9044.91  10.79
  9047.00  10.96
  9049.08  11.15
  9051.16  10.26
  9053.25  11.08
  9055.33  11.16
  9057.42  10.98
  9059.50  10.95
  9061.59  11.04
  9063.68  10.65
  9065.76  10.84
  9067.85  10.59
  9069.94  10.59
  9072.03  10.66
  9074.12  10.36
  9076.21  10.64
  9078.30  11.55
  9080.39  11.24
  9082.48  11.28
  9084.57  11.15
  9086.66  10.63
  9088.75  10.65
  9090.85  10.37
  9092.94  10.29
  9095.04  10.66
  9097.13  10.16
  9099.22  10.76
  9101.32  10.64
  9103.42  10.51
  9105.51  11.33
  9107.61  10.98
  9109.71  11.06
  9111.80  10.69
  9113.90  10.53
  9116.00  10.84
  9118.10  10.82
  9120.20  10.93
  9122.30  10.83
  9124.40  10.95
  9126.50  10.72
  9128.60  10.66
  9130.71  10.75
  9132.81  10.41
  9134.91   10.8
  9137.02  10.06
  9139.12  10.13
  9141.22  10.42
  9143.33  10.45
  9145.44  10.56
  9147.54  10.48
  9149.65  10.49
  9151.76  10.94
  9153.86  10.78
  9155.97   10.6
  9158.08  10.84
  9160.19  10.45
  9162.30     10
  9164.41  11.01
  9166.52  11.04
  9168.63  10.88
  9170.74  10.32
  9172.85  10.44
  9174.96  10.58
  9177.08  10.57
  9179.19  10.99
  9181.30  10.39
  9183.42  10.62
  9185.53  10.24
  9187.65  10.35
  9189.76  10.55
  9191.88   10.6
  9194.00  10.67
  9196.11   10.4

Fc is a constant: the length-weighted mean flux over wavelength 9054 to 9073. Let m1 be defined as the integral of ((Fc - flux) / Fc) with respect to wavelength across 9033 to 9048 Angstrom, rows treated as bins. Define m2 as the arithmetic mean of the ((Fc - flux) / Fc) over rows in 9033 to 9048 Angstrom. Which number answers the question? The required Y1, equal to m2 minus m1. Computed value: 0.3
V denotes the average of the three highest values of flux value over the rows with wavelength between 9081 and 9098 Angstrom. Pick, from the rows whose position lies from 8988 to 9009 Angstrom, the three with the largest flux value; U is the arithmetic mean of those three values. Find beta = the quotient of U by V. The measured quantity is 1.03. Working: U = 11.4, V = 11.0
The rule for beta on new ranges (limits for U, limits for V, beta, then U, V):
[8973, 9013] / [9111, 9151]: 1.05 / 11.4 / 10.9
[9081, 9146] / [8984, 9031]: 0.99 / 11.3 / 11.4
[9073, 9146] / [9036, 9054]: 1.01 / 11.4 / 11.3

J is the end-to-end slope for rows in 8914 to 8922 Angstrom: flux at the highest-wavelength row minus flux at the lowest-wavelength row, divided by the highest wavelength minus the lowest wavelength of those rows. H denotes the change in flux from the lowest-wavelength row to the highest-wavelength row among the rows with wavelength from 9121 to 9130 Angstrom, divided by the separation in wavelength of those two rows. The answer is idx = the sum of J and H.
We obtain -0.13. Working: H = -0.027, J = -0.10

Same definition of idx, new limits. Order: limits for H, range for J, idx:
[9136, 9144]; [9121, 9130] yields 0.03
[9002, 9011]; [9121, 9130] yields -0.05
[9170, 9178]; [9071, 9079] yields 0.18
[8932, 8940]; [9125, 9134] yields -0.06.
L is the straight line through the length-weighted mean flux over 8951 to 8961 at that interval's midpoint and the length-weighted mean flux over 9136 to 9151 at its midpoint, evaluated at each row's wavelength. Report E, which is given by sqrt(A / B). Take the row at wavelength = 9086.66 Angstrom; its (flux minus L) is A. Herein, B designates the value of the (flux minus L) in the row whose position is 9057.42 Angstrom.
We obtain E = 0.2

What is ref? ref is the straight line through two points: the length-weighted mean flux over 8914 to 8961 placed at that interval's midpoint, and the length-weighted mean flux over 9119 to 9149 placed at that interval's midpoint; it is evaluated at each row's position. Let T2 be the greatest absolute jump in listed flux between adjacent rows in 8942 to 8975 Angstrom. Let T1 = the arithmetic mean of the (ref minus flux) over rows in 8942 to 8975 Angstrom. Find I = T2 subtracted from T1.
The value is -0.6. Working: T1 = 0.00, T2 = 0.63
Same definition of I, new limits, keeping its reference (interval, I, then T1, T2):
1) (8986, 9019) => -0.5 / 0.25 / 0.73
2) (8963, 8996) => -0.7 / 0.13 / 0.80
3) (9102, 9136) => -1.0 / -0.17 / 0.82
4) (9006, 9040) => -0.1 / 0.35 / 0.45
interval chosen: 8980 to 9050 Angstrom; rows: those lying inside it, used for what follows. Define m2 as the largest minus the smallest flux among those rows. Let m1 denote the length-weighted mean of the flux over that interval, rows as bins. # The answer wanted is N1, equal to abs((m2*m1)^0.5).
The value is 4.2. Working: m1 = 10.8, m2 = 1.59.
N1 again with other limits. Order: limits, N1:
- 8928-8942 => 3.3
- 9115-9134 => 2.4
